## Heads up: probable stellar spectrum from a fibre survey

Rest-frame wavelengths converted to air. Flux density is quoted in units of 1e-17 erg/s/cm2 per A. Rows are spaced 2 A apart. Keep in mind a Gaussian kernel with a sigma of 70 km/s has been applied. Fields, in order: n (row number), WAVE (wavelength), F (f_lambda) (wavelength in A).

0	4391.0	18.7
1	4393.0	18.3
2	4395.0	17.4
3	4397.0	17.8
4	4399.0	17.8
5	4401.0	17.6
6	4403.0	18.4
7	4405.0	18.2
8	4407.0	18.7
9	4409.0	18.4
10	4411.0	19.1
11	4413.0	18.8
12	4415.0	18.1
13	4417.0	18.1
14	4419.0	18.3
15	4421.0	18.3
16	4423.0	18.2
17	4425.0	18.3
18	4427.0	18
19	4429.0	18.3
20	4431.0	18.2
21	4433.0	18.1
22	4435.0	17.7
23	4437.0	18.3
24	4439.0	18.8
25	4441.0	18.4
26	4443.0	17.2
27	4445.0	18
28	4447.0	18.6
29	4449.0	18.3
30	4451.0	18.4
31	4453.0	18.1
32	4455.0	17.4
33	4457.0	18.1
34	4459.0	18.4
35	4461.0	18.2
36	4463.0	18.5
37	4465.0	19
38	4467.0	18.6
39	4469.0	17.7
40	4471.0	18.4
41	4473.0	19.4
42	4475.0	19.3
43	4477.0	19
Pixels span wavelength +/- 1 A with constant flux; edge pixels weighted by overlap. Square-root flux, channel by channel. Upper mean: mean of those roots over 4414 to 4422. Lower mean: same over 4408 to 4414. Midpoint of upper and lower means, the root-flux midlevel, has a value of 4.30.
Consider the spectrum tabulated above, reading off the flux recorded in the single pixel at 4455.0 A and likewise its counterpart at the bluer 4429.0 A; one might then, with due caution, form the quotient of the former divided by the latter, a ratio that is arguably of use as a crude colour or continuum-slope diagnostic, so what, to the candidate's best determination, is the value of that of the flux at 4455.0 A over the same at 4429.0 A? 0.95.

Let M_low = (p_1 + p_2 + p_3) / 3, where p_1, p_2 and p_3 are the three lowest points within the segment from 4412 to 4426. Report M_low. 18.1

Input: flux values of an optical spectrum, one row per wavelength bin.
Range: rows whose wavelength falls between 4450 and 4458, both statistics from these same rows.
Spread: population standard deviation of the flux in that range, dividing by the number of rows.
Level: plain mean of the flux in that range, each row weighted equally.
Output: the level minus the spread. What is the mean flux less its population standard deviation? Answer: 17.6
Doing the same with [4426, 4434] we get 18.0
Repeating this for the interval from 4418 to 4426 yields 18.2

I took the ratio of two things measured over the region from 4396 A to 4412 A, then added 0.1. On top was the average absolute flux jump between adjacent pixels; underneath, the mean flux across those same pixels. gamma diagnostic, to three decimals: 0.121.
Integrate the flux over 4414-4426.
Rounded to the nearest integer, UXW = 219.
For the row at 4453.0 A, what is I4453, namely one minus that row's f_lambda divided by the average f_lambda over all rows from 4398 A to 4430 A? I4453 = 0.010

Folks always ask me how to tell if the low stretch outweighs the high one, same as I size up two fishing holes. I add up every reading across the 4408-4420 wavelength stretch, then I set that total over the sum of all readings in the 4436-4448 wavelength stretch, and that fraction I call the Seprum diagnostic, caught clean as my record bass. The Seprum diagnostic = 1.01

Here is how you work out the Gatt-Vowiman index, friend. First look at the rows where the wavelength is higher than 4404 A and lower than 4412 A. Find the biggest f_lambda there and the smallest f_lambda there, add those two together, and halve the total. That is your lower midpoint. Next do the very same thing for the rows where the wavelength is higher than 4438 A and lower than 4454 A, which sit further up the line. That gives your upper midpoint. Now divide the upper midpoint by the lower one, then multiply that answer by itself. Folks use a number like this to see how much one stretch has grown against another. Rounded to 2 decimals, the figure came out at 0.93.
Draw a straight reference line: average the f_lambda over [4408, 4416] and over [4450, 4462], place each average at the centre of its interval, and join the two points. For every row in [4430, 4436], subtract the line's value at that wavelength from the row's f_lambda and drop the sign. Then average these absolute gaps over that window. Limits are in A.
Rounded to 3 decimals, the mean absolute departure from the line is 0.361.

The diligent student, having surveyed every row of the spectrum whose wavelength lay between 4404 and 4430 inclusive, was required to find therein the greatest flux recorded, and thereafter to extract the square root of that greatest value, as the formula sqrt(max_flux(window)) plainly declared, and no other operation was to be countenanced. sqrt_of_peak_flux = 4.37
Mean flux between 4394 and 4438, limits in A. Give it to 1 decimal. 18.2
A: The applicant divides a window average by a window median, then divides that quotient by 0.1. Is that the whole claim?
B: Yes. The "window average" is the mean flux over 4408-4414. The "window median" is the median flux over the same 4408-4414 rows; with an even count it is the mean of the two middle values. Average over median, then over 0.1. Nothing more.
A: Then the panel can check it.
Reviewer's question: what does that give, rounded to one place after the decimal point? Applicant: 10.0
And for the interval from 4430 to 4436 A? 9.9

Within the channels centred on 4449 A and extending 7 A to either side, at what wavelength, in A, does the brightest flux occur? 4447.0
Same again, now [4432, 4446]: 4439.0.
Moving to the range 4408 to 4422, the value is 4411.0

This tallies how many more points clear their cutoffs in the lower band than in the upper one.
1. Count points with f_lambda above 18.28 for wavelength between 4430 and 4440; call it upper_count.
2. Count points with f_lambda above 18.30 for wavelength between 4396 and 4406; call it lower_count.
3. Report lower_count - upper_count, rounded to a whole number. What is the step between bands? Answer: -1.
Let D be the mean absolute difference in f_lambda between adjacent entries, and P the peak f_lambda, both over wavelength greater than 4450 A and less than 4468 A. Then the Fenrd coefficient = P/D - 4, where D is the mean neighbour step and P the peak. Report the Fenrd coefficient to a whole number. 41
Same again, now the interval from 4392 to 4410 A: 41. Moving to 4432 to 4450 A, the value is 27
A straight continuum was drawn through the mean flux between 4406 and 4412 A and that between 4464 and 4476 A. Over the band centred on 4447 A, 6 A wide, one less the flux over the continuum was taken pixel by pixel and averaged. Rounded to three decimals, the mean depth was 0.023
